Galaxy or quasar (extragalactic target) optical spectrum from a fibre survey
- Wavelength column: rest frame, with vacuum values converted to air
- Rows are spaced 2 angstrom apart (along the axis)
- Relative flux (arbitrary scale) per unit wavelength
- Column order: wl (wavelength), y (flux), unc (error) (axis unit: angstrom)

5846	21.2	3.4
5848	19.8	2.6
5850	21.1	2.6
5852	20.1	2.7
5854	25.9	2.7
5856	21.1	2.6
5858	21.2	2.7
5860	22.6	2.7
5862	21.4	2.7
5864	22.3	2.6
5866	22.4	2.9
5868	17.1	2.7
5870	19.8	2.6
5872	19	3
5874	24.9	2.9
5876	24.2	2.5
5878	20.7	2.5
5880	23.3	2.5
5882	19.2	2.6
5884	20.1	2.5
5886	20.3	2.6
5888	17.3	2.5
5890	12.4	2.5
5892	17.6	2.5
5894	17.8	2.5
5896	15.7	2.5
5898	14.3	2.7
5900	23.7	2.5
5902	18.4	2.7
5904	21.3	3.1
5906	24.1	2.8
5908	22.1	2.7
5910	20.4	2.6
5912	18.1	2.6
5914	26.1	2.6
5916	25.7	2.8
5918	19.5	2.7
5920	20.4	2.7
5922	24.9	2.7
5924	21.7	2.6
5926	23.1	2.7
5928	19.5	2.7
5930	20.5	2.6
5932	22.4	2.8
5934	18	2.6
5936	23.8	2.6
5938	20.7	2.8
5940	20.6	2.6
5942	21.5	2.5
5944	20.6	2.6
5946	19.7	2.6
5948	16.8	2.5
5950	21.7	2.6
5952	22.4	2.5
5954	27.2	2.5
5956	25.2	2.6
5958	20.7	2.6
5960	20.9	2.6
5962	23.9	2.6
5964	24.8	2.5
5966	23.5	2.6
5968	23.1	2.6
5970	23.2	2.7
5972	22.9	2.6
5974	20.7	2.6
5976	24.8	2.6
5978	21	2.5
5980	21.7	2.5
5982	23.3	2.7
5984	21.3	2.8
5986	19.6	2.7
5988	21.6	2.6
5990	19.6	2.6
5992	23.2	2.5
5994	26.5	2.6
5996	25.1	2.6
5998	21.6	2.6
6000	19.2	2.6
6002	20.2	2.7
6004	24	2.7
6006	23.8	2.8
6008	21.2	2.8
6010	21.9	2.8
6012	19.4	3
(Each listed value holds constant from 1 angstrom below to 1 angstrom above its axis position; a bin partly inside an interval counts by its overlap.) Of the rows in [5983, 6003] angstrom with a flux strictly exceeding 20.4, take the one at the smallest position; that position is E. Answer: 5984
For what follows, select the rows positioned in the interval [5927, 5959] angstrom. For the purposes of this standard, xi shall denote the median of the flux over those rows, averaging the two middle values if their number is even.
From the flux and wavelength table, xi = 20.7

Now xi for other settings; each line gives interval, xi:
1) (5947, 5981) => 22.9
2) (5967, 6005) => 21.7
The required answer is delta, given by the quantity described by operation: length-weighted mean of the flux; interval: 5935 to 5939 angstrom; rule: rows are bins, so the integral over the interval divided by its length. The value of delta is 22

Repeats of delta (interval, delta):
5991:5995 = 25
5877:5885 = 21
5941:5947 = 21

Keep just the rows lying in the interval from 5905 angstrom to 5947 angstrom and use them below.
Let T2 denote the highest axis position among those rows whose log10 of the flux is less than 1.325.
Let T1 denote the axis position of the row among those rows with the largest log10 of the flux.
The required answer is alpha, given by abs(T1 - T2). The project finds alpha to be 32 angstrom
